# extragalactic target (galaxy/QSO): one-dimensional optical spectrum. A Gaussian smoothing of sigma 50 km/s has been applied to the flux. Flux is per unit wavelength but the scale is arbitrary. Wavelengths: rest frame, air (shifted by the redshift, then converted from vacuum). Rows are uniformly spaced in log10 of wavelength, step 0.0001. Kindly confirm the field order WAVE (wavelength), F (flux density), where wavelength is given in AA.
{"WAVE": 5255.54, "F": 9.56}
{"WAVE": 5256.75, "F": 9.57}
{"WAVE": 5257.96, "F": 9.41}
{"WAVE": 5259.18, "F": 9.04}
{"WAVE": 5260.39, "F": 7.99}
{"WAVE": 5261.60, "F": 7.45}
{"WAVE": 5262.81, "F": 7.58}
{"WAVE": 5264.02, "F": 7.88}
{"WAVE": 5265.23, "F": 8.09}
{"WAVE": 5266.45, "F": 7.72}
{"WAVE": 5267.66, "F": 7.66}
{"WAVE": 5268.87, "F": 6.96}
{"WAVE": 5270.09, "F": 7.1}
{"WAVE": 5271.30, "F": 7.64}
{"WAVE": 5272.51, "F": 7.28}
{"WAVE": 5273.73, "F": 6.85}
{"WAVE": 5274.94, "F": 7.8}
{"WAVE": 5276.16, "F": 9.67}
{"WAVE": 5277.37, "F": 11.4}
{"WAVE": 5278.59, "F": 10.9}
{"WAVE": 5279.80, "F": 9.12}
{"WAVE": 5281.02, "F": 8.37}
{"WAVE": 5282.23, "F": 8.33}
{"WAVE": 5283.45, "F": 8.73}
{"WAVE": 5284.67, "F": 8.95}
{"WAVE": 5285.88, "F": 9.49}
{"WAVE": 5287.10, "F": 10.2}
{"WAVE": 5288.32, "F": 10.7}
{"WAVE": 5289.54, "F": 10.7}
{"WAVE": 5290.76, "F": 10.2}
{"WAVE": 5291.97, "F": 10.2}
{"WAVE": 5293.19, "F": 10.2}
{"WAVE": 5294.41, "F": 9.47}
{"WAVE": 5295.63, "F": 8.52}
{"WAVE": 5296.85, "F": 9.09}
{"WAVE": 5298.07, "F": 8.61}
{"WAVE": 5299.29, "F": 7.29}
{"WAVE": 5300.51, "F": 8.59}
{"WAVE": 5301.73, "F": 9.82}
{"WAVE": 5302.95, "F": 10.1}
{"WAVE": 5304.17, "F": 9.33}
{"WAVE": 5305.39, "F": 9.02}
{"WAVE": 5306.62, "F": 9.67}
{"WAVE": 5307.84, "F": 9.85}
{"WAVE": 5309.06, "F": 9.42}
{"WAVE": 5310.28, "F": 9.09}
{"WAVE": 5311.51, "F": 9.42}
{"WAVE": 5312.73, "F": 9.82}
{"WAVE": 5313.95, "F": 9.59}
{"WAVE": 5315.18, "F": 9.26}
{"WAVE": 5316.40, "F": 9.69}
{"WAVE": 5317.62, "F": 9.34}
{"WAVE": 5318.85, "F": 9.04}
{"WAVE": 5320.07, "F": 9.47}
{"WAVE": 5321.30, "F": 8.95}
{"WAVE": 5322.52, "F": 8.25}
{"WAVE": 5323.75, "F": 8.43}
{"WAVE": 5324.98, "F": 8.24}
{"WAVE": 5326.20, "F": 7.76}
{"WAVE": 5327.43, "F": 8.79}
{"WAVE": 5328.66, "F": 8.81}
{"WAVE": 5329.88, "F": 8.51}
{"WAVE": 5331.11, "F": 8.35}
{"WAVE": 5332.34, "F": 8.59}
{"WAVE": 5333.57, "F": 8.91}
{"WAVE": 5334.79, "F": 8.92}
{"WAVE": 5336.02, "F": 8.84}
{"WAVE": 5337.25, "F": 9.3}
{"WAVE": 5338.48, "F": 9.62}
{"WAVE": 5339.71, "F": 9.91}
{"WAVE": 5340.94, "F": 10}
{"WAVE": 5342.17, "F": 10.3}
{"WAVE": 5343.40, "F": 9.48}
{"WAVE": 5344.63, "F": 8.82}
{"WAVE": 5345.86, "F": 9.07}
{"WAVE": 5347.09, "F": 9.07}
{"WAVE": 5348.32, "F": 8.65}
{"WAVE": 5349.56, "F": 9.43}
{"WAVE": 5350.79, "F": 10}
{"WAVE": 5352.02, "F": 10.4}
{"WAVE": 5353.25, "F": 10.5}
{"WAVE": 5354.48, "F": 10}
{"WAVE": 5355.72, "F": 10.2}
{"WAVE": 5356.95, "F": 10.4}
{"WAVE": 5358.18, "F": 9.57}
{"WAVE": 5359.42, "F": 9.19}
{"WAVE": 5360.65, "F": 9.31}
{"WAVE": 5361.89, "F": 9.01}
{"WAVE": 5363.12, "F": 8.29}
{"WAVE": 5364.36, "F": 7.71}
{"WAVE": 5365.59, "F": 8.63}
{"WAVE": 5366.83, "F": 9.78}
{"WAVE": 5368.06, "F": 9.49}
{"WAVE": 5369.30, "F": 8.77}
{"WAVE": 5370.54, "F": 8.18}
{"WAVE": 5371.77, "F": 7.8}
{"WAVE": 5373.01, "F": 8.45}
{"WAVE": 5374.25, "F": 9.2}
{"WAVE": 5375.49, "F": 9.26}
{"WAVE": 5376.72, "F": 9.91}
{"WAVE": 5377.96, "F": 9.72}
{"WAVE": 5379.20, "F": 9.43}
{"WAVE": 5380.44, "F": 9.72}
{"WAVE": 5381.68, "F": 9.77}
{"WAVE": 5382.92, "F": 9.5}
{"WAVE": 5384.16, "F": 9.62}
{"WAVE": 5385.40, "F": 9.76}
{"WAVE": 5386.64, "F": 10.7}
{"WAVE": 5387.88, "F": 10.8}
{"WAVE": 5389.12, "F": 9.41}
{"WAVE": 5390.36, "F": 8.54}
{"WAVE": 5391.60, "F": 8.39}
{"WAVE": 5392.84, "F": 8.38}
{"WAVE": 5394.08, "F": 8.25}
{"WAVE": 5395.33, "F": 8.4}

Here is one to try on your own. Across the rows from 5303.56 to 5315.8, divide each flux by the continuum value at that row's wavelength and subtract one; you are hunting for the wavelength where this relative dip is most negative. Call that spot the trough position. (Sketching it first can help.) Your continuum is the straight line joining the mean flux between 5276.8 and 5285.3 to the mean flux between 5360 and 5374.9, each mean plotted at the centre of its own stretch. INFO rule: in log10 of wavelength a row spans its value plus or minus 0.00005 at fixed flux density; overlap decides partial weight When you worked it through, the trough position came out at 5305.39 AA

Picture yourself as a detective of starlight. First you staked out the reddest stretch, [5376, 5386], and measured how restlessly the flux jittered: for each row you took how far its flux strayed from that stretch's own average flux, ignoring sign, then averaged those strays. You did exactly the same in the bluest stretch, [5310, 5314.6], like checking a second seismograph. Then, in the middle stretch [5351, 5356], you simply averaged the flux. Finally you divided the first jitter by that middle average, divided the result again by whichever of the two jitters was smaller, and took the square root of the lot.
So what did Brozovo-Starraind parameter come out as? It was 0.312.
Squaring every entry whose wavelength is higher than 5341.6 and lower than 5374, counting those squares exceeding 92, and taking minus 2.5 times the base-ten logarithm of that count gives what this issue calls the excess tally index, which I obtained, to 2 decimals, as -2.26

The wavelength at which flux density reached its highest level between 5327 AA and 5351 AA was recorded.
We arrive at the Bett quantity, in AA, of 5342.17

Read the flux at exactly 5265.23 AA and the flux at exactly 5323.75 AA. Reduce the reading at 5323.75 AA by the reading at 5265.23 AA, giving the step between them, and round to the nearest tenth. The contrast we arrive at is 0.3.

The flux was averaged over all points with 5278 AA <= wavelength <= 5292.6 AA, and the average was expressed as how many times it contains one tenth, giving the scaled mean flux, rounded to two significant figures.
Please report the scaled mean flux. 97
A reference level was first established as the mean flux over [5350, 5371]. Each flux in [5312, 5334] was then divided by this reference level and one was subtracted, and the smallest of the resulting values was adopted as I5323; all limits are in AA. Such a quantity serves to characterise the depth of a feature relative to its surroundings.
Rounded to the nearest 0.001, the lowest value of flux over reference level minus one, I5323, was -0.173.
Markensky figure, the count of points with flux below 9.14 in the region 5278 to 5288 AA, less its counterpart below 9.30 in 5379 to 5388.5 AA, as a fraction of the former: 1.0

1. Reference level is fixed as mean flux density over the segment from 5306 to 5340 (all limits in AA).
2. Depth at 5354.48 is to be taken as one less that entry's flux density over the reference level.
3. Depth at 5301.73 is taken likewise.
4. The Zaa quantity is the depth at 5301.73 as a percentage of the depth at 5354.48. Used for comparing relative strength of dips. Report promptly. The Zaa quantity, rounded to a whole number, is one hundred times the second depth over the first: 81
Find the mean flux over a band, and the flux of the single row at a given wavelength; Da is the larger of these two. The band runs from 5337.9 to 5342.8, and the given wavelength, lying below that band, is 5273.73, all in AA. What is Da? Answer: 10.0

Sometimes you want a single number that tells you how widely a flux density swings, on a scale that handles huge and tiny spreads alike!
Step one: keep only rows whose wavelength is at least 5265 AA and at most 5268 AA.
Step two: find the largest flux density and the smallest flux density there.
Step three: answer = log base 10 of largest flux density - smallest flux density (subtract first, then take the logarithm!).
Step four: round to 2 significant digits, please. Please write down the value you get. -0.37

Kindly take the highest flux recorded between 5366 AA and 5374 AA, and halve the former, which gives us 4.9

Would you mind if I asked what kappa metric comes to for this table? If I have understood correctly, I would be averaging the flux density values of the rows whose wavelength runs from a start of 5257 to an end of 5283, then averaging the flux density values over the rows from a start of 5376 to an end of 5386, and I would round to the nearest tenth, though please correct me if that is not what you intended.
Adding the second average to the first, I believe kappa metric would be 18.0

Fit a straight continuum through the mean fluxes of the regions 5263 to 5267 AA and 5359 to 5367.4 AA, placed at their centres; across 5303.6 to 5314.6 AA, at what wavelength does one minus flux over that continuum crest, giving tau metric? 5305.39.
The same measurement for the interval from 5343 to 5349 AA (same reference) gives 5348.32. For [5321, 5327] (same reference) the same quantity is 5326.20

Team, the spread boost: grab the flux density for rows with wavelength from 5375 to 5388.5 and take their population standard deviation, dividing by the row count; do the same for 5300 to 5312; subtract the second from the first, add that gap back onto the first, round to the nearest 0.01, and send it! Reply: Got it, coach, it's 0.50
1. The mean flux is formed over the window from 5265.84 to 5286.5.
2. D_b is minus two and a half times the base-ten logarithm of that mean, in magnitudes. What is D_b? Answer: -2.320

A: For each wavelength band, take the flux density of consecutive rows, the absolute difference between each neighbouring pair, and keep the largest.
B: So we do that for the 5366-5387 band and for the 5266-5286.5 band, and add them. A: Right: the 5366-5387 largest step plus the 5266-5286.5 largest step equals 2.8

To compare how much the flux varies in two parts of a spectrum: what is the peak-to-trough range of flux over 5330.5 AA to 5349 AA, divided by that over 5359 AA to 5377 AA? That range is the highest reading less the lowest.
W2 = 0.89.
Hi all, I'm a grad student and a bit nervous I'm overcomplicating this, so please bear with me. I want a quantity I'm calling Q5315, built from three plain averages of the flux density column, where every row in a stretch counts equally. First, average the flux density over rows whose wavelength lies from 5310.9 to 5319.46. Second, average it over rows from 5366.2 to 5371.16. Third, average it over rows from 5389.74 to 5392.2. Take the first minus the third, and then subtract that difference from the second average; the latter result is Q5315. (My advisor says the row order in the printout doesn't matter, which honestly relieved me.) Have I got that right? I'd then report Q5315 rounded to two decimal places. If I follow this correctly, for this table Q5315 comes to 8.07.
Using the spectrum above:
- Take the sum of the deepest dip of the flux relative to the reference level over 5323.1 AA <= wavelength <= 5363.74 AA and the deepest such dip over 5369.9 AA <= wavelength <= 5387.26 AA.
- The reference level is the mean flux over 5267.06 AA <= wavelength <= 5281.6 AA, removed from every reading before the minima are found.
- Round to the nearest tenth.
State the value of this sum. -1.2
